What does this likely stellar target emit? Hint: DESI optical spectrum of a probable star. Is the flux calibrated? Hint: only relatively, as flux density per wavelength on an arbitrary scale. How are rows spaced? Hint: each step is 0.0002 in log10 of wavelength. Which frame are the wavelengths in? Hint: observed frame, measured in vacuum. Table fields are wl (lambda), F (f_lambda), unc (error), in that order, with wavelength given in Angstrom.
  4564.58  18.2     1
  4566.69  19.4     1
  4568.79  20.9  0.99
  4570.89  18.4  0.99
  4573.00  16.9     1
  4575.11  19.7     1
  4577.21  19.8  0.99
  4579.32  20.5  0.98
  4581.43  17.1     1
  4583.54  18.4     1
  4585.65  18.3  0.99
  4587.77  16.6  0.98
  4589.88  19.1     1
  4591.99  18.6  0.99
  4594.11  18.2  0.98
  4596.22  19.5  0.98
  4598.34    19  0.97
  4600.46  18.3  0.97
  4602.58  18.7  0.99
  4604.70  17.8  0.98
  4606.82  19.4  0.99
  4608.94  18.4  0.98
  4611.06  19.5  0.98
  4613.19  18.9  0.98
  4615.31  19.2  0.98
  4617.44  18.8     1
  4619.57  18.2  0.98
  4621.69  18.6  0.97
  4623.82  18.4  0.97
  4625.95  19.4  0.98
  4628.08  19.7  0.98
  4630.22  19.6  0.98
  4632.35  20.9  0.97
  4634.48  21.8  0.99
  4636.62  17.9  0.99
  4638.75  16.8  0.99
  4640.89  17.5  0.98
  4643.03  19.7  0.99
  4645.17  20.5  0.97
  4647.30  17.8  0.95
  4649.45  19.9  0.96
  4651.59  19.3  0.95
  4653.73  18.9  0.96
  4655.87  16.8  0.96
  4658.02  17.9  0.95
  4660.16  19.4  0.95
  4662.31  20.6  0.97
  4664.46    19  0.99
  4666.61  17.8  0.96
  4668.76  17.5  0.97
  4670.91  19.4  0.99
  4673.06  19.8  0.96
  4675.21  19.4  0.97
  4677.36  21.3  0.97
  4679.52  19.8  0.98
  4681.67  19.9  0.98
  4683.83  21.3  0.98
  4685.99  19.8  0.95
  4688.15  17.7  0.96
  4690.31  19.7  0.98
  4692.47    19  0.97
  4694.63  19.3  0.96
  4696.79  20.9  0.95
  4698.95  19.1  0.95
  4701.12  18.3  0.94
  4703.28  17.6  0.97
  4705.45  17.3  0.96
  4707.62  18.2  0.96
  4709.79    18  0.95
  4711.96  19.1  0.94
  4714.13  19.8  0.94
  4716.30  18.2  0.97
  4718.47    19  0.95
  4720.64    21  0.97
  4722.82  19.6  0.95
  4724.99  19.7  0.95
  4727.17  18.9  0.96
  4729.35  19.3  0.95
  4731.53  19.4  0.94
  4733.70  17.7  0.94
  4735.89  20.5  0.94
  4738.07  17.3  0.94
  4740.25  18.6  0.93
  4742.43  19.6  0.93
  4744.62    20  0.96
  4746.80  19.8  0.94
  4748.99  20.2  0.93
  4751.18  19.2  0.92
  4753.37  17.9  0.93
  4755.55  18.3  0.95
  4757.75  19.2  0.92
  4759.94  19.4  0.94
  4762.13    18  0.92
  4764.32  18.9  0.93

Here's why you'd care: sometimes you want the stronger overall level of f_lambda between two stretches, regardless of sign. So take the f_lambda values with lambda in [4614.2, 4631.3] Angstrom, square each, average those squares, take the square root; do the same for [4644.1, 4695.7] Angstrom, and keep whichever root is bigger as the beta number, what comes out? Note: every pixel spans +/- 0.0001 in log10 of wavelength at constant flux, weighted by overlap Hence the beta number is 19.3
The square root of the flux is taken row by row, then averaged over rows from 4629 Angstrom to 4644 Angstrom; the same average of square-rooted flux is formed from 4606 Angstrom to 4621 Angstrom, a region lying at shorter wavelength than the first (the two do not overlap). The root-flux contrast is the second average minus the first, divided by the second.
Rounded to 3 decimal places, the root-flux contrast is -0.006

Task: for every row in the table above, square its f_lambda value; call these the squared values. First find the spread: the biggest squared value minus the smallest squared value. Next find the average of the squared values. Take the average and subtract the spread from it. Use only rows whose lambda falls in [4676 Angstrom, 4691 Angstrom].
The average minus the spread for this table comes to 258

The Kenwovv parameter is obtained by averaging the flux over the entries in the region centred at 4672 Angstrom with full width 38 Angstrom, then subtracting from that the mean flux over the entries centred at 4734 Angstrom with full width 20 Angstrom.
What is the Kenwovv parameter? 0.2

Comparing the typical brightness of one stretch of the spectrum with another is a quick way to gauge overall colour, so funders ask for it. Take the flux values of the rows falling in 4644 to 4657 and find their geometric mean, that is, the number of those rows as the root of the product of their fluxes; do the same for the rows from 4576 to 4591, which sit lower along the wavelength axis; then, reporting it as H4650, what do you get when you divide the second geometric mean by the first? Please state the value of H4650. 0.98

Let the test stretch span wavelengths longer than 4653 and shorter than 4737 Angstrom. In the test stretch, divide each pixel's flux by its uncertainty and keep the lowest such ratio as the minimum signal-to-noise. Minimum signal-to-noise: 17.5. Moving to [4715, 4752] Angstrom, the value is 18.4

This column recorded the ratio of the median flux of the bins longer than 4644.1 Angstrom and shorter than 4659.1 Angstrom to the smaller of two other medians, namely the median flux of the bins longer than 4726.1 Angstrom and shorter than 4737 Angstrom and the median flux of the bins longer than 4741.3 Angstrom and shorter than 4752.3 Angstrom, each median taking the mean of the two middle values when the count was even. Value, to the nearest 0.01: 0.98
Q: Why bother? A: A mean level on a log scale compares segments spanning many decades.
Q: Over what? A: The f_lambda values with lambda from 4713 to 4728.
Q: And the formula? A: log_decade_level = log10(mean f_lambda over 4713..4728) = 1.29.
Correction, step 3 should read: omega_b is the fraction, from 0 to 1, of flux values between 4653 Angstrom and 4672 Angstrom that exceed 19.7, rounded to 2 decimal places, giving 0.11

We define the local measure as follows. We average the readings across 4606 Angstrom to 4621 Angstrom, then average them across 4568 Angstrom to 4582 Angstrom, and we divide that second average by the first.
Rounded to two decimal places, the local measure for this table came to 1.01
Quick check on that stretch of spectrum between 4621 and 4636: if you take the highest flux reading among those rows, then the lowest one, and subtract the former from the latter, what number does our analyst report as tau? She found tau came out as -3.4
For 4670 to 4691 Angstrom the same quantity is -3.6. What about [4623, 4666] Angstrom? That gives -5.0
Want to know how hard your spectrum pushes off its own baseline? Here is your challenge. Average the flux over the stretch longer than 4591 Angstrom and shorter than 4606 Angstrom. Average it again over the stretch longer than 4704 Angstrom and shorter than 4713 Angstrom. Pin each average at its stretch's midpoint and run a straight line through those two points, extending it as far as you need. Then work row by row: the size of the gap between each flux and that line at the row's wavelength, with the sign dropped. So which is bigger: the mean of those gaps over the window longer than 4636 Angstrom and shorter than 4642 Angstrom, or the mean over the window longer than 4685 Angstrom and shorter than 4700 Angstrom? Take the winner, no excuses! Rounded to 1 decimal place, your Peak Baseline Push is 1.3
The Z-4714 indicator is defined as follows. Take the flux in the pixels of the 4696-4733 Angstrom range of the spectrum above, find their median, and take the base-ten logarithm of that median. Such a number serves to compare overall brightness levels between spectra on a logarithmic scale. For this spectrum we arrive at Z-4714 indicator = 1.28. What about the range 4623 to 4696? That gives 1.29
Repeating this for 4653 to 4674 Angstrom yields 1.28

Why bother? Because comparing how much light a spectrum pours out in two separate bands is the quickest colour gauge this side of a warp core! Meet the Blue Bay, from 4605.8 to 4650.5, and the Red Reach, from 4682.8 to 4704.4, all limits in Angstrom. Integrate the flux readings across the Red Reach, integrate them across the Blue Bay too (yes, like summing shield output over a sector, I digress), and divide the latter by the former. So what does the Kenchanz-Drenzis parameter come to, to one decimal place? 2.1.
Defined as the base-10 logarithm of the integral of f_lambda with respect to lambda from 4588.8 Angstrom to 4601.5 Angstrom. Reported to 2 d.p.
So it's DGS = 2.38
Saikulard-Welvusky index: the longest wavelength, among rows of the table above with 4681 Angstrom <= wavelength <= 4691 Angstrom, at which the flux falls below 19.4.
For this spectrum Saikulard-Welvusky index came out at 4688.15 Angstrom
